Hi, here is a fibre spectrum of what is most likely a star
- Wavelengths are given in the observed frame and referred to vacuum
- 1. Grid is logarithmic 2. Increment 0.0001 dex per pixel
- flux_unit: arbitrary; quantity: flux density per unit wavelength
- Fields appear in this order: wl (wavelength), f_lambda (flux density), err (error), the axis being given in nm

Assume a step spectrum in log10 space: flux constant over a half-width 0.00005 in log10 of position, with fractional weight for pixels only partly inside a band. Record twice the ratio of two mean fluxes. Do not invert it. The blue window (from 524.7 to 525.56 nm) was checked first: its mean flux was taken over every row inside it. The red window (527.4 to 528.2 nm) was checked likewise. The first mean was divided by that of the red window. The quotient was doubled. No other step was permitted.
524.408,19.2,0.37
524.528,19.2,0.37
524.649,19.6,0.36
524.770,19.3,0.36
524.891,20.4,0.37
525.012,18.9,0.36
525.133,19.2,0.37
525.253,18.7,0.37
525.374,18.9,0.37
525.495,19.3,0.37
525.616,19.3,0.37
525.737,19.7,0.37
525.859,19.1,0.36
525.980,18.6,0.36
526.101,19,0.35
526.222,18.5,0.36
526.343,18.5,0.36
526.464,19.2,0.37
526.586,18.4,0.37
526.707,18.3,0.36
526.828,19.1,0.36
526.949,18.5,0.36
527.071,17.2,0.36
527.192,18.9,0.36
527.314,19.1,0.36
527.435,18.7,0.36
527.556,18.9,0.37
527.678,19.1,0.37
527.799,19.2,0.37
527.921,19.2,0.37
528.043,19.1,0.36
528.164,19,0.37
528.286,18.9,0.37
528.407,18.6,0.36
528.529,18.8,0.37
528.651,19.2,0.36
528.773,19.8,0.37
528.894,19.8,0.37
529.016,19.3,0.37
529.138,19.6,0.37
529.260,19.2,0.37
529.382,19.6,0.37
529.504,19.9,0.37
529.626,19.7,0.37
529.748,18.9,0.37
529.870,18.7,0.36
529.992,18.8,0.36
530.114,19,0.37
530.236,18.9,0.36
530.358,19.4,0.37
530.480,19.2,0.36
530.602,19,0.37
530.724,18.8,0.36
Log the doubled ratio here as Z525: 2.02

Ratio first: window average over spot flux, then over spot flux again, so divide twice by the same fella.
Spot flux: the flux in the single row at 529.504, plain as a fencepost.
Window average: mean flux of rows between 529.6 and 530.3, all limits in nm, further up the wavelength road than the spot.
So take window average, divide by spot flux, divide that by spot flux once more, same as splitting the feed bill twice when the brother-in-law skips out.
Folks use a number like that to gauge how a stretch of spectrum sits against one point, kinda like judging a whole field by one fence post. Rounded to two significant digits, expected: 0.048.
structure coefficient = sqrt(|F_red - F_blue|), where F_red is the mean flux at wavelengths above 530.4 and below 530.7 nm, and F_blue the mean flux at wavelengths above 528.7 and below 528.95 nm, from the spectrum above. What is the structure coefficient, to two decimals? 0.84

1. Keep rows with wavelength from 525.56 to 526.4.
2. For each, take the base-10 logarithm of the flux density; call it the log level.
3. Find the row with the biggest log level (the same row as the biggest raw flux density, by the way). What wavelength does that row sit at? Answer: 525.737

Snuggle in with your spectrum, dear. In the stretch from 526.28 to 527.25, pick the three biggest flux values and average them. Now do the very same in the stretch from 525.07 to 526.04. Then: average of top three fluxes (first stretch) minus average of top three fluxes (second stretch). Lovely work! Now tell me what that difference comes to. -0.37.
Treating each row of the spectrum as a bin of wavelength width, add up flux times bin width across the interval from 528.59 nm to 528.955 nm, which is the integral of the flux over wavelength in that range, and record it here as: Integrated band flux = 7.16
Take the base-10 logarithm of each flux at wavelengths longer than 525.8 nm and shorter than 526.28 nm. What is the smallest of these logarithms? 1.27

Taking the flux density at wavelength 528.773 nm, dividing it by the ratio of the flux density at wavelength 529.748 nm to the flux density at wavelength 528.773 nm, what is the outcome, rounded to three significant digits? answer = 20.7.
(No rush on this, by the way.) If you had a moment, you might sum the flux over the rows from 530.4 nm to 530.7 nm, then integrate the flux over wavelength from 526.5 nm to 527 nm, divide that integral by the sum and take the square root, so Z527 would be 0.49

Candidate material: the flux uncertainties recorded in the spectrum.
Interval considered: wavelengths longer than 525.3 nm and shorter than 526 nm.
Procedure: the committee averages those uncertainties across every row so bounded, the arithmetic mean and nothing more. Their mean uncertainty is 0.367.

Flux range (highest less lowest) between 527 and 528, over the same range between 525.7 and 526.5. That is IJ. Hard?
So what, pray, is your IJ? 1.7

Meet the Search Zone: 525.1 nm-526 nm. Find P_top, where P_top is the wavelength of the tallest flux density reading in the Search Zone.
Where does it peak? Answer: 525.737 nm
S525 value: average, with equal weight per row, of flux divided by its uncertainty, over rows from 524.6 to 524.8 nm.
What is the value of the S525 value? 54.0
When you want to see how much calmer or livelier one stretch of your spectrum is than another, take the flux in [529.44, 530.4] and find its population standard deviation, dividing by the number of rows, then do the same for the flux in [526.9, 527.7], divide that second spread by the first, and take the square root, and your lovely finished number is 1.2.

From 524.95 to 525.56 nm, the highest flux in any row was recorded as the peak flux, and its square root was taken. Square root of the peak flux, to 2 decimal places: 4.39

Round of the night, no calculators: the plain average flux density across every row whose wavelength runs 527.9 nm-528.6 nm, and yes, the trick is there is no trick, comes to 18.9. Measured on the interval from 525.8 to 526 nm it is 18.9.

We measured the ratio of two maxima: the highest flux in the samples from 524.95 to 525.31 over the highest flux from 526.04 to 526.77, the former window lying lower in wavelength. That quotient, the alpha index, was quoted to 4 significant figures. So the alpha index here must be 1.000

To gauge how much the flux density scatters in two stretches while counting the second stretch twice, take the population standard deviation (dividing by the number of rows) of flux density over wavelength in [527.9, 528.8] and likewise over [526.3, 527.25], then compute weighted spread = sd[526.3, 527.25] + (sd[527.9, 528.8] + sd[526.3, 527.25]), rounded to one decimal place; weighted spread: 1.5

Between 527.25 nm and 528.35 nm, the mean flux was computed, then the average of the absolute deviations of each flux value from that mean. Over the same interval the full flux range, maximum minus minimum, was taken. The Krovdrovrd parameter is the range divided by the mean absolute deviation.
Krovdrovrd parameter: 3.8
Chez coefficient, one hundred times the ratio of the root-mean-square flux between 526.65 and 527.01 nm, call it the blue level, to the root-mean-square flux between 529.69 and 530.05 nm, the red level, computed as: 99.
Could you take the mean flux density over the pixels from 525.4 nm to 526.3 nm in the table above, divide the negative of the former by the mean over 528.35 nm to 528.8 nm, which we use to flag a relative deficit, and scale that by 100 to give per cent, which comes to -100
